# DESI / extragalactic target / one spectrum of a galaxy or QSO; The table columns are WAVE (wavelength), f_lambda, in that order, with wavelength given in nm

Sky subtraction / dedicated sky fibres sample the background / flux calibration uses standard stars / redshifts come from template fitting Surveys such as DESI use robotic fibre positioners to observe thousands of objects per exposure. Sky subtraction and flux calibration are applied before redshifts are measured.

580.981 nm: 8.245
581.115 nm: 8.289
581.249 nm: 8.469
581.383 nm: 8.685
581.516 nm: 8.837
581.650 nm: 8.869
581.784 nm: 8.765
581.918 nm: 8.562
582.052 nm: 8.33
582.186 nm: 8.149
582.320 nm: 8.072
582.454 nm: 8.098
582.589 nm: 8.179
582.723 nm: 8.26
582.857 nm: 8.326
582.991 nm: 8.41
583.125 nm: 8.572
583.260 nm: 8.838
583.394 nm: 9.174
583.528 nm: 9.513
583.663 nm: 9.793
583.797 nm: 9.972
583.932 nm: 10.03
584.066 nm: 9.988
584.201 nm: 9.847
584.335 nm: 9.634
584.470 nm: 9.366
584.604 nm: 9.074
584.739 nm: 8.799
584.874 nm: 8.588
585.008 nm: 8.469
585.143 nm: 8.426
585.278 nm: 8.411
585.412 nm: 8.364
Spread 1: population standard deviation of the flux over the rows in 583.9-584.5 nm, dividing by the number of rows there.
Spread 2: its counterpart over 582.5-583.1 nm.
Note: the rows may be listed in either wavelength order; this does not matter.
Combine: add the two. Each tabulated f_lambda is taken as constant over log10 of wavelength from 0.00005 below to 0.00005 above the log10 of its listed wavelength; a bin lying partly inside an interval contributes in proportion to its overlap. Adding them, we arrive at 0.3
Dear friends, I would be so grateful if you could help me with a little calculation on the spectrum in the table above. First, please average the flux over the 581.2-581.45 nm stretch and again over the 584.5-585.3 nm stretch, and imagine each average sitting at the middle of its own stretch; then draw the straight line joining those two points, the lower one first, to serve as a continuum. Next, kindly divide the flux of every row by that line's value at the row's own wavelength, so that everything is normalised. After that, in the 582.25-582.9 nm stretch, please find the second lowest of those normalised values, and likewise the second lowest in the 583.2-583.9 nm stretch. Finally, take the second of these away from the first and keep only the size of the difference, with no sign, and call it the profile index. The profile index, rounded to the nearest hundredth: 0.12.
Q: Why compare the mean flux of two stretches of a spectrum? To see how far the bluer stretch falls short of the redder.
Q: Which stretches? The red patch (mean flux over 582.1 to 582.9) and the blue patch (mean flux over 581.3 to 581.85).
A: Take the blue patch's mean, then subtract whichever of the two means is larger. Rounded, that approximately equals 0.00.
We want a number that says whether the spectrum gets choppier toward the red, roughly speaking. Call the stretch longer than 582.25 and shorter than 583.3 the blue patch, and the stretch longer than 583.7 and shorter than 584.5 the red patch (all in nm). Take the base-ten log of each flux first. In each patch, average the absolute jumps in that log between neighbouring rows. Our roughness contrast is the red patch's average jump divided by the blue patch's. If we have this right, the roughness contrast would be 1.1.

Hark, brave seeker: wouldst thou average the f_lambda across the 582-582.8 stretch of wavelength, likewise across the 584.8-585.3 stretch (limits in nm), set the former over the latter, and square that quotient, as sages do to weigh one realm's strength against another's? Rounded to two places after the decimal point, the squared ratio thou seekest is 0.93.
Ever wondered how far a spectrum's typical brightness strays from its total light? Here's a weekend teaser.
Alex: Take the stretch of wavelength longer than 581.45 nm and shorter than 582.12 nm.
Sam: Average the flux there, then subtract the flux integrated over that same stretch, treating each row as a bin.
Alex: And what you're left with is 2.86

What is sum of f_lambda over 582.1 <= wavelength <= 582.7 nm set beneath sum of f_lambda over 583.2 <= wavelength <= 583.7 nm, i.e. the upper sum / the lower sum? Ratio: 1.15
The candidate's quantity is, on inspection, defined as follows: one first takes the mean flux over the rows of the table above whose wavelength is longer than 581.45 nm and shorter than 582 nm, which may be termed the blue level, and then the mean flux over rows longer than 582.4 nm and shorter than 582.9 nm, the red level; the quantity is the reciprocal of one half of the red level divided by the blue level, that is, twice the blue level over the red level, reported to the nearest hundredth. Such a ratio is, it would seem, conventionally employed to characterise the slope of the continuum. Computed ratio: 2.13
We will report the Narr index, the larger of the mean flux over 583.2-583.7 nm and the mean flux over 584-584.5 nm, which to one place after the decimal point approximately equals 9.7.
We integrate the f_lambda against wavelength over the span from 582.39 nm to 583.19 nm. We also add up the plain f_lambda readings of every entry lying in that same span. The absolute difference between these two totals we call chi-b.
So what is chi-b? 43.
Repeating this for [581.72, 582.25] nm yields 29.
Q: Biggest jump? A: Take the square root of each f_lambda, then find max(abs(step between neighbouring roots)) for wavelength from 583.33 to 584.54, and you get 0.0555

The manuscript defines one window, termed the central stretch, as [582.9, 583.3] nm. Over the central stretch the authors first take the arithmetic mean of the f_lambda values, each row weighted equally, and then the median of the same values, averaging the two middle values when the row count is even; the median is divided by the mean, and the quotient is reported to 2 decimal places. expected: 1.00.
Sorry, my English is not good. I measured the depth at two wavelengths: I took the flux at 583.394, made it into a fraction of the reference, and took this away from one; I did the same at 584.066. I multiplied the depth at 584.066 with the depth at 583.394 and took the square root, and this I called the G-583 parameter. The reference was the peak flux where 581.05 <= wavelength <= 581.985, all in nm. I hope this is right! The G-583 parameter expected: 0.07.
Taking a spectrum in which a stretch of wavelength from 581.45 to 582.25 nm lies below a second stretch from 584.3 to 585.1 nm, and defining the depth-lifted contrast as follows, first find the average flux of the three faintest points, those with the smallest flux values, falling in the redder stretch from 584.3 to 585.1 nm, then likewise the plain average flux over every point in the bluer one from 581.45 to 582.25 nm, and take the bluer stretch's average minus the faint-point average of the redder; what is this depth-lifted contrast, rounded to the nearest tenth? 0.0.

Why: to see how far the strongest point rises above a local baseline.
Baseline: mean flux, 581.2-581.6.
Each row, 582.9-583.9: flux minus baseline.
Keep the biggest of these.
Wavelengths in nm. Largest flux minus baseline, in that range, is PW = 1.3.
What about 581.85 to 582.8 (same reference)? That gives -0.1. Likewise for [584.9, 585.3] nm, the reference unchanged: -0.2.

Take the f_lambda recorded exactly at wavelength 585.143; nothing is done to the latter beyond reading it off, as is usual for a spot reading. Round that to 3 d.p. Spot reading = 8.426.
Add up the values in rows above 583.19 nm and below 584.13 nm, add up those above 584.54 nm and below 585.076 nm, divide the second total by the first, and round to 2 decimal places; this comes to 0.52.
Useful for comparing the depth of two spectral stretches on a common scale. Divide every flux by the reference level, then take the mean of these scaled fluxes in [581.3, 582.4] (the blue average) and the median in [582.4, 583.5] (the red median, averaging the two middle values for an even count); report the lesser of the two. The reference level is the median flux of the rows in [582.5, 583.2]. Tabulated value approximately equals 1.01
